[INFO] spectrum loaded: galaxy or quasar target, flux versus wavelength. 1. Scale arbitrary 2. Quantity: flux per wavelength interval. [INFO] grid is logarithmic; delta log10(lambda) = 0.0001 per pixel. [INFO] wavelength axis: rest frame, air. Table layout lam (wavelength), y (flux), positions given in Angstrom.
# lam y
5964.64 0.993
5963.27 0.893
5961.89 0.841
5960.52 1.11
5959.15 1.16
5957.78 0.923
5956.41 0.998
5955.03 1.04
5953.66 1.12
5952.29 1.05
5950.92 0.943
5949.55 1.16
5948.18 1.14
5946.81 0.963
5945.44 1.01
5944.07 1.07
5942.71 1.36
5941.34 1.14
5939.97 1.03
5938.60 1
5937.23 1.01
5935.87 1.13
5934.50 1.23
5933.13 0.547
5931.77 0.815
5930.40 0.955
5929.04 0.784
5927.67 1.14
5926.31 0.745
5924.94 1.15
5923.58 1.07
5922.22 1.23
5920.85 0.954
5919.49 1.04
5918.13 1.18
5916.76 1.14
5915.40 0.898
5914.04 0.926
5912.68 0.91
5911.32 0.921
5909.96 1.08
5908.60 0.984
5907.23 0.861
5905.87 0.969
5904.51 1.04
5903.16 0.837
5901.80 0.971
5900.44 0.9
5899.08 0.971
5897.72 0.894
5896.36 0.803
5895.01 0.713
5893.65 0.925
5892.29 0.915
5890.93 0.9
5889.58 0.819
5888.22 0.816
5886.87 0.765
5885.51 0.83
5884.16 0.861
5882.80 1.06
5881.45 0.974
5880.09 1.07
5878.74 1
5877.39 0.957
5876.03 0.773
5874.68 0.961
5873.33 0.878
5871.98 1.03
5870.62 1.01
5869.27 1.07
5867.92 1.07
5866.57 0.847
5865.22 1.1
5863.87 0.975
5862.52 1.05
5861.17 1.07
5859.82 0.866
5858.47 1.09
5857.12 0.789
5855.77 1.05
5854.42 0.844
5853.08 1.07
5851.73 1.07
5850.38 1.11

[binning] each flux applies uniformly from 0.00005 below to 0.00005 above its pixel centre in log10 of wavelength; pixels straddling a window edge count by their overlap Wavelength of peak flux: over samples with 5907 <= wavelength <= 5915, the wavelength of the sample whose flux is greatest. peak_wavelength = 5909.96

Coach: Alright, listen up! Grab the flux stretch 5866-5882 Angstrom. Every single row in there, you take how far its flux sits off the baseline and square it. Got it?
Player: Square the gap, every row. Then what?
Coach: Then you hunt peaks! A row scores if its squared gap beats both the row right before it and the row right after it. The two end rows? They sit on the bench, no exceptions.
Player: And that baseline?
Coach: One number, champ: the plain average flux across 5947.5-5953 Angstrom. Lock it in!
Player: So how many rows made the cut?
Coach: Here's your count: 3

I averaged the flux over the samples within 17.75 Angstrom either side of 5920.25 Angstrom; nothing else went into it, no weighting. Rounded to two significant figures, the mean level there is 0.98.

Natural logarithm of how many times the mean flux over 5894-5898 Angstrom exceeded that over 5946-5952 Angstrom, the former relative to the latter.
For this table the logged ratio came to -0.27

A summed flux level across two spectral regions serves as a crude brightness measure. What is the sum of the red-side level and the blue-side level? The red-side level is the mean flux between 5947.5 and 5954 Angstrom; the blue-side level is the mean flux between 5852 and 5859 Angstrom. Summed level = 2.05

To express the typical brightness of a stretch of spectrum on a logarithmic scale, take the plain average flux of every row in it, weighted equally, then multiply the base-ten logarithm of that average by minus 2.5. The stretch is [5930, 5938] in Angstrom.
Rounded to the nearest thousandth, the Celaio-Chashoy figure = 0.058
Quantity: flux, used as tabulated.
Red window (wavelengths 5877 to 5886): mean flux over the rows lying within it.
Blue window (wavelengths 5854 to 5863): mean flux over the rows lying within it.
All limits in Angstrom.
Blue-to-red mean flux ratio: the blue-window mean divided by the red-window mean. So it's 1.00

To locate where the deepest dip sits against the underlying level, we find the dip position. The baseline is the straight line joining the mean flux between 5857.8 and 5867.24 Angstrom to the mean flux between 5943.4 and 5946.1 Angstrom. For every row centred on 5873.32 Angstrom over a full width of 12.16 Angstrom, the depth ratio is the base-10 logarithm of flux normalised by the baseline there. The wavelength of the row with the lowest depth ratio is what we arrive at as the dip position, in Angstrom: 5876.03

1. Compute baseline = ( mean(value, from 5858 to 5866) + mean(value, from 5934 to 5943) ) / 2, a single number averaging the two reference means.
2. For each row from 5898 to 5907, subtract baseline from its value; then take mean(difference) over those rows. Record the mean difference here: -0.13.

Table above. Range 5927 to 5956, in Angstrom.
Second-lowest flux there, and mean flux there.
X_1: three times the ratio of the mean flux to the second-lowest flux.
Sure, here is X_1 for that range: 3.94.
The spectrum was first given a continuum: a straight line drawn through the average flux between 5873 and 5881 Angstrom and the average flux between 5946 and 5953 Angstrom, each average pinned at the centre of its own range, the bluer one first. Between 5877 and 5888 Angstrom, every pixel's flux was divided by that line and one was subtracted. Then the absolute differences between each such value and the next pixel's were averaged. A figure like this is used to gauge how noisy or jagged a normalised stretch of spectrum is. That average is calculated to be 0.089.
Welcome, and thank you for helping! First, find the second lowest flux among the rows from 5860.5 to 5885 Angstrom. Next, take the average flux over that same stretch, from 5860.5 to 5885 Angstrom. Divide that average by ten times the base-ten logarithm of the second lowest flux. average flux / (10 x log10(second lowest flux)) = -1.4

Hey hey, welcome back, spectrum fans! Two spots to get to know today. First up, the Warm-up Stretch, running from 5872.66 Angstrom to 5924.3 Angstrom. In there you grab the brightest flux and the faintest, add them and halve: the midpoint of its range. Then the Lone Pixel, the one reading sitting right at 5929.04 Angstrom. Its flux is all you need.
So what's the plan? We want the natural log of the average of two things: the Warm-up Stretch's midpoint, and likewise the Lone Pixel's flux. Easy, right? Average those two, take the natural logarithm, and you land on -0.13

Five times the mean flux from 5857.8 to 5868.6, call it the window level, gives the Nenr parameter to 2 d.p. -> 5.04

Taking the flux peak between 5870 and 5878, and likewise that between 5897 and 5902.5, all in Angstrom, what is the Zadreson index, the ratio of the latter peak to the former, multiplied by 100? 94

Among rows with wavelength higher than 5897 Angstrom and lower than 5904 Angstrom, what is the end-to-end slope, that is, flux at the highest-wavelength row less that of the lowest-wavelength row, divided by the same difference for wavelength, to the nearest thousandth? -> -0.010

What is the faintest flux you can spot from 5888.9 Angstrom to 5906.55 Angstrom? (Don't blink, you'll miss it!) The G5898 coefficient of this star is 0.713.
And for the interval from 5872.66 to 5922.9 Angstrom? 0.713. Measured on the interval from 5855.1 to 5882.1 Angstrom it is 0.773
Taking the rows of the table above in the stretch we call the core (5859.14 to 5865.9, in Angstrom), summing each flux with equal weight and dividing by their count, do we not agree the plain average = 1.01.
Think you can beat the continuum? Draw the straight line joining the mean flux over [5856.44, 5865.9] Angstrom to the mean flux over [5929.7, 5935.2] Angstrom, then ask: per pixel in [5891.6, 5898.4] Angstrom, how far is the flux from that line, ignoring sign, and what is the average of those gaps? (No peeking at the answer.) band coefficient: 0.092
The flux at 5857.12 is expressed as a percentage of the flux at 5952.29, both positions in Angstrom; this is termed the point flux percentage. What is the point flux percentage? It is 75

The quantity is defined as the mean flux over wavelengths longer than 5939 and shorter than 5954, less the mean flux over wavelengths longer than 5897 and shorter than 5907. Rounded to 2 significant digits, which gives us 0.15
